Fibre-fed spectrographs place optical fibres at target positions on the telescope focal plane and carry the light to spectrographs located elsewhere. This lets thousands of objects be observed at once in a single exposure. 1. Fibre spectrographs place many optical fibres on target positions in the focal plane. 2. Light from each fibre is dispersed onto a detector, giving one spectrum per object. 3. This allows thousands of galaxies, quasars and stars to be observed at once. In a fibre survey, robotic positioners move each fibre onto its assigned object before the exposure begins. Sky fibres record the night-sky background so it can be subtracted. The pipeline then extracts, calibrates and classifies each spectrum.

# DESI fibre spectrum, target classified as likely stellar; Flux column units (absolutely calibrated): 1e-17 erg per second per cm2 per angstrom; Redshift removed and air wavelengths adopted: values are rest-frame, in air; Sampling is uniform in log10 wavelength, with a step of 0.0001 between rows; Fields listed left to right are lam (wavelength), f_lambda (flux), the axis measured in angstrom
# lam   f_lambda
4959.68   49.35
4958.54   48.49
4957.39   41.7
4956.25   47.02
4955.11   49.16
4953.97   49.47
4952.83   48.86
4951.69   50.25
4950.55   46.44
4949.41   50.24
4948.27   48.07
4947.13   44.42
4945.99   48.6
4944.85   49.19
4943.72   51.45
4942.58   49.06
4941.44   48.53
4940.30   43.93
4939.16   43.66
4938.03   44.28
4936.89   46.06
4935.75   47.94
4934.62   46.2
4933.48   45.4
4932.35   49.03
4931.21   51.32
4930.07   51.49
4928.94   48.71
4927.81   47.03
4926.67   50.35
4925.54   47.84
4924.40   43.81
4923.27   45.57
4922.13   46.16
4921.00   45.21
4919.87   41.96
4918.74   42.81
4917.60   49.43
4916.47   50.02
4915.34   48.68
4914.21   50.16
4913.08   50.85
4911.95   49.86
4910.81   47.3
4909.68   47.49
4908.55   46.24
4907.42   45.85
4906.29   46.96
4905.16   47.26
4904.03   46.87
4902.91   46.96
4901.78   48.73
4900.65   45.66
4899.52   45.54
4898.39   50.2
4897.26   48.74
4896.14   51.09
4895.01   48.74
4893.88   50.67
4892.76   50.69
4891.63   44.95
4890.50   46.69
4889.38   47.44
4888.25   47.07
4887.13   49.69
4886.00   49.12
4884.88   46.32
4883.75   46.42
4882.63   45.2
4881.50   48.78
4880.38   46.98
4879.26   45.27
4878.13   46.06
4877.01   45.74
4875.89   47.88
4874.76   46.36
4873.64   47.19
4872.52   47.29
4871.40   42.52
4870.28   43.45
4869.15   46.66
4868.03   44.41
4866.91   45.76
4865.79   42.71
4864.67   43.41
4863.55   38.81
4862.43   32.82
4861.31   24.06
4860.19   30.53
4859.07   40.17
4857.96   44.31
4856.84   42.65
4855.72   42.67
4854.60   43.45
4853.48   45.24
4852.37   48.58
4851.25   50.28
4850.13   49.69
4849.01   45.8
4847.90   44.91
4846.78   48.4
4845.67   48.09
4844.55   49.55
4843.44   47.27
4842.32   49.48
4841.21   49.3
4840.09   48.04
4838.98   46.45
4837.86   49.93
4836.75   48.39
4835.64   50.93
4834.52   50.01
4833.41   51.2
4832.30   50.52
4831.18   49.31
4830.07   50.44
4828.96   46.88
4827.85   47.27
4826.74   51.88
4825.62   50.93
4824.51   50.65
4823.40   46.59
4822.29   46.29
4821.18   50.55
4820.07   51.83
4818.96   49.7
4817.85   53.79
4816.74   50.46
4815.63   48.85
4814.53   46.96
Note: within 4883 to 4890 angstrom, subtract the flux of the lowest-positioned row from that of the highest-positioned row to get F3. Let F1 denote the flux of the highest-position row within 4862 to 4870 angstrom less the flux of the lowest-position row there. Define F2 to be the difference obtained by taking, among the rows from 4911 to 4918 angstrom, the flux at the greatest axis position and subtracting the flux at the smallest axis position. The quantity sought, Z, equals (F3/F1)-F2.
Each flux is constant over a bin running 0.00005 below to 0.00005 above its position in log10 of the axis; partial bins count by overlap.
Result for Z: 1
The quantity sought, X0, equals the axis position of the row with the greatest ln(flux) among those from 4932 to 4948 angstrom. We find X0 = 4943.72 angstrom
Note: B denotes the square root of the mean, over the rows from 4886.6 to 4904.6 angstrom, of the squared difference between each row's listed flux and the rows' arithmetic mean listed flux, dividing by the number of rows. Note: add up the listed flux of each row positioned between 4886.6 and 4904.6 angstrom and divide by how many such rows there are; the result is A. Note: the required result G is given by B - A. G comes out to -46.2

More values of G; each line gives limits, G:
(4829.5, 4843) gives -48.2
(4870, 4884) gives -44.4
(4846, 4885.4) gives -38.7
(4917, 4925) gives -42.7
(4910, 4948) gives -44.8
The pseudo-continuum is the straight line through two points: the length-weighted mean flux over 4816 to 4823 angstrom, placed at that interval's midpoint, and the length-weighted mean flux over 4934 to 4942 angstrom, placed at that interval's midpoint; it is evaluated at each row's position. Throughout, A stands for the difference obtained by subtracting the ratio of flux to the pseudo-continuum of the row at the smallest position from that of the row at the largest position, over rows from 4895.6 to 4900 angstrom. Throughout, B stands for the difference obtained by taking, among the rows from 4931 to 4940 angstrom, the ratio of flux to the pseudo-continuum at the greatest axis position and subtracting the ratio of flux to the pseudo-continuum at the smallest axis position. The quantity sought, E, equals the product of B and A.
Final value 0.0183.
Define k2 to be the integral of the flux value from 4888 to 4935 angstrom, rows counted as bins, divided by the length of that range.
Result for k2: 47.7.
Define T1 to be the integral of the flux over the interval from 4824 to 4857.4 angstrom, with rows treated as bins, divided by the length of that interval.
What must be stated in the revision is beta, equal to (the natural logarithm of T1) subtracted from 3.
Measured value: -0.877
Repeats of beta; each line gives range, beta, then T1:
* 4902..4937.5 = -0.860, 47.5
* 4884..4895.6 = -0.873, 48.1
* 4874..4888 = -0.850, 47.0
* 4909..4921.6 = -0.863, 47.6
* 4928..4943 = -0.857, 47.3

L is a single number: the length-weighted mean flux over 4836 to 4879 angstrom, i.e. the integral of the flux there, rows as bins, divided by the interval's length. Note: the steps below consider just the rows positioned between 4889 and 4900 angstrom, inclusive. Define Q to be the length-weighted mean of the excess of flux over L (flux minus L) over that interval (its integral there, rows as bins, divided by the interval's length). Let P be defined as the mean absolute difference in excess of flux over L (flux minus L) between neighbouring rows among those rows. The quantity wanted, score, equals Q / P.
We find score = 1.63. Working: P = 2.3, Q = 3.8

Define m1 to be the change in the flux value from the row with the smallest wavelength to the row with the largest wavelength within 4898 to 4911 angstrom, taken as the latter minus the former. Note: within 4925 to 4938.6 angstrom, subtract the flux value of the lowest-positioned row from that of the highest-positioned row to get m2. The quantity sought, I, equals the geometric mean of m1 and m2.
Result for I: 3.2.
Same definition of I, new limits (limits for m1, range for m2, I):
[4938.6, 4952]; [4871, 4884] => 5.1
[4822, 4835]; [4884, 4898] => 3.0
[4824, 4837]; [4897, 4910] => 1.7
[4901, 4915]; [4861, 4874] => 5.8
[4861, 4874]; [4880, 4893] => 9.3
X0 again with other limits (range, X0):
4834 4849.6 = 4835.64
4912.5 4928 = 4913.08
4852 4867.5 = 4852.37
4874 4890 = 4887.13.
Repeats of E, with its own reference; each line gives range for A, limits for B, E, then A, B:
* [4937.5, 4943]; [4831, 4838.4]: 0.0019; 0.108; 0.02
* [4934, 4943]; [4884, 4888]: 0.0050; 0.069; 0.07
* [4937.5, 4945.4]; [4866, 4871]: -0.0051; 0.113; -0.05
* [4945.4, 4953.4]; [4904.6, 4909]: -0.0002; 0.012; -0.02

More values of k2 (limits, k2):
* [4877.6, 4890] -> 47.1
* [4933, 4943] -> 46.1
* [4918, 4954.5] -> 47.3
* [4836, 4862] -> 45.1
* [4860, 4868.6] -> 38.1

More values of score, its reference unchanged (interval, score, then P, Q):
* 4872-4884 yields 1.38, 1.4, 1.9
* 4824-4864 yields 0.56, 2.4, 1.4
